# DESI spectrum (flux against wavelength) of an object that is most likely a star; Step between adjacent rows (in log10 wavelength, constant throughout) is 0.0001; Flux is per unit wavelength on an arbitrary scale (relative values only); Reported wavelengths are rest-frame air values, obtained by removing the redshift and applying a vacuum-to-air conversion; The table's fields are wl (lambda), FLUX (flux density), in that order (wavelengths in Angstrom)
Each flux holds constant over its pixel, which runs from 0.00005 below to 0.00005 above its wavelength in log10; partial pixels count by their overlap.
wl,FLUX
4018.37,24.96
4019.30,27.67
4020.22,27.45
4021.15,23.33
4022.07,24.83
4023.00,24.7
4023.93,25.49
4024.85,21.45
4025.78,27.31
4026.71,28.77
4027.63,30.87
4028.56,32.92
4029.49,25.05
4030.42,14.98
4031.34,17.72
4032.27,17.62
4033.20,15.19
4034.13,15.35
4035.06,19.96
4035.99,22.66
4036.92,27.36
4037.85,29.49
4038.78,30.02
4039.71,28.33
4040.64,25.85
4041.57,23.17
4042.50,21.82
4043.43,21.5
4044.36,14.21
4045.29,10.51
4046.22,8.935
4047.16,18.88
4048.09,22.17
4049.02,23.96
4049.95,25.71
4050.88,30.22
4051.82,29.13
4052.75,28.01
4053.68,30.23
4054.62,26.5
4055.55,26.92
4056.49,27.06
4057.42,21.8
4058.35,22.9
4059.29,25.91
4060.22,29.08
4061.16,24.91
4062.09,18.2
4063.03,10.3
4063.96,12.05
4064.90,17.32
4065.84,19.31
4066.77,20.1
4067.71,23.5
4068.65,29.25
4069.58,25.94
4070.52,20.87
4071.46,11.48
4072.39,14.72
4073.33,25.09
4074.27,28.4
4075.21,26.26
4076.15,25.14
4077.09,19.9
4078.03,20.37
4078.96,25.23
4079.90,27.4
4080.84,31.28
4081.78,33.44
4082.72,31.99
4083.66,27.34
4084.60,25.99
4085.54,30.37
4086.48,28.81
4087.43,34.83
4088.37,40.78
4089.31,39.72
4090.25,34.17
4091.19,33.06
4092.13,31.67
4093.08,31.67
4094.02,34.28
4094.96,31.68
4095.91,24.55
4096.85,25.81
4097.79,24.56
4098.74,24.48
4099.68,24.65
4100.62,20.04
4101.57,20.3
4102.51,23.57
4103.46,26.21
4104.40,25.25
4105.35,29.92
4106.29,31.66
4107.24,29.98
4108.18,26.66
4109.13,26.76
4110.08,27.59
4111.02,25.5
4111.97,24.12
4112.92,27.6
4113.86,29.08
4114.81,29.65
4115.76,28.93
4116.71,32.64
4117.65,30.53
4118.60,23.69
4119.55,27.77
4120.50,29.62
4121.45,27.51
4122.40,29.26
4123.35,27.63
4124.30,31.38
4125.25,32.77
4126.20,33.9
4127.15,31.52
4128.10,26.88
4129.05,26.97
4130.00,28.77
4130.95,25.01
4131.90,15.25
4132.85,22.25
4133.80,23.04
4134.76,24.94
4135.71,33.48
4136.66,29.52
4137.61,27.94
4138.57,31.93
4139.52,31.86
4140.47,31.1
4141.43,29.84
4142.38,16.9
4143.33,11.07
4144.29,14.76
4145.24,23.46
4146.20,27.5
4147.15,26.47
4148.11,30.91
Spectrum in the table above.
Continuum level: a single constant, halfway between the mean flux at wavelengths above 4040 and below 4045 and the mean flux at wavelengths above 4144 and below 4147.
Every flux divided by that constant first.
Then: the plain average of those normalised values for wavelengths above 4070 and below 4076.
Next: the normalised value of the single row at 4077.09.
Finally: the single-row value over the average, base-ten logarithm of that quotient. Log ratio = -0.03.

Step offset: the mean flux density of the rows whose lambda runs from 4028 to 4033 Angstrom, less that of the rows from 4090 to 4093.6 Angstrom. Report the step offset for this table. -11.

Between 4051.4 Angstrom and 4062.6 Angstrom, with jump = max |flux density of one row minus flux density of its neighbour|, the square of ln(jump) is 3.6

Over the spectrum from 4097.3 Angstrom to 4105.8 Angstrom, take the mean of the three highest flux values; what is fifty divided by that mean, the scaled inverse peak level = 1.84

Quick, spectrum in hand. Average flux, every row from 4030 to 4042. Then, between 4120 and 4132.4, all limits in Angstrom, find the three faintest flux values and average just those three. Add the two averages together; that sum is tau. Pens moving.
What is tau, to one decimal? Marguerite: 44.5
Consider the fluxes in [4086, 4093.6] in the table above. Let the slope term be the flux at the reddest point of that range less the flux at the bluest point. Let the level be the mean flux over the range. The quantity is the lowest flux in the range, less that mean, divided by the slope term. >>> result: -1.9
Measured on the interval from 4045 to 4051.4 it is -0.6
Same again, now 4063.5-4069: -0.5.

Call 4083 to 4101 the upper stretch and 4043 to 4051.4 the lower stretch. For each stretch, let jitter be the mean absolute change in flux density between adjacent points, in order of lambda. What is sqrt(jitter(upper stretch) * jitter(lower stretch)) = 3.36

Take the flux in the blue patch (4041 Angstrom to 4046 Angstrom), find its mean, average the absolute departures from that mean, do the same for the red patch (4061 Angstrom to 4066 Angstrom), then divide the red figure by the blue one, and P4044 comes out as 0.83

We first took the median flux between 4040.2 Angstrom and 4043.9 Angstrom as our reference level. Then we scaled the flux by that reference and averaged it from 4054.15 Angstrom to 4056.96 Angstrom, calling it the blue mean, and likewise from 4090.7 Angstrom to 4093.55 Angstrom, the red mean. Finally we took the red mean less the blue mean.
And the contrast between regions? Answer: 0.24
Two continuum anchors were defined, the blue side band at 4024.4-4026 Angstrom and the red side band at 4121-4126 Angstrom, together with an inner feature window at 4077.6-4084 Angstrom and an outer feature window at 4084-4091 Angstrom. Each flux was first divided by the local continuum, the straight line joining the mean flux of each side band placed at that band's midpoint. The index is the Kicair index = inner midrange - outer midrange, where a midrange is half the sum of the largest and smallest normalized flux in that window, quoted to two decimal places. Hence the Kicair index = -0.22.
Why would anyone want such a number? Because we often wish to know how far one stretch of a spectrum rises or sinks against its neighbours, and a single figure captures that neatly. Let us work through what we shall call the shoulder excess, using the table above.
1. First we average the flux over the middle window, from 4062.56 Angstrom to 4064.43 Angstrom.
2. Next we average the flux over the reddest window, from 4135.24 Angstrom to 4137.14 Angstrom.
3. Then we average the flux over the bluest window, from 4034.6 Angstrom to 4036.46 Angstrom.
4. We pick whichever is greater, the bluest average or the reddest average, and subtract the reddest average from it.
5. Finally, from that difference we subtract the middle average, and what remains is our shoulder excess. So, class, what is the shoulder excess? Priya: -11.2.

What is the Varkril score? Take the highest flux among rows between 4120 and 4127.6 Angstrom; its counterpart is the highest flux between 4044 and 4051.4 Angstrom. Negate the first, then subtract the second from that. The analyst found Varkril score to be -64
